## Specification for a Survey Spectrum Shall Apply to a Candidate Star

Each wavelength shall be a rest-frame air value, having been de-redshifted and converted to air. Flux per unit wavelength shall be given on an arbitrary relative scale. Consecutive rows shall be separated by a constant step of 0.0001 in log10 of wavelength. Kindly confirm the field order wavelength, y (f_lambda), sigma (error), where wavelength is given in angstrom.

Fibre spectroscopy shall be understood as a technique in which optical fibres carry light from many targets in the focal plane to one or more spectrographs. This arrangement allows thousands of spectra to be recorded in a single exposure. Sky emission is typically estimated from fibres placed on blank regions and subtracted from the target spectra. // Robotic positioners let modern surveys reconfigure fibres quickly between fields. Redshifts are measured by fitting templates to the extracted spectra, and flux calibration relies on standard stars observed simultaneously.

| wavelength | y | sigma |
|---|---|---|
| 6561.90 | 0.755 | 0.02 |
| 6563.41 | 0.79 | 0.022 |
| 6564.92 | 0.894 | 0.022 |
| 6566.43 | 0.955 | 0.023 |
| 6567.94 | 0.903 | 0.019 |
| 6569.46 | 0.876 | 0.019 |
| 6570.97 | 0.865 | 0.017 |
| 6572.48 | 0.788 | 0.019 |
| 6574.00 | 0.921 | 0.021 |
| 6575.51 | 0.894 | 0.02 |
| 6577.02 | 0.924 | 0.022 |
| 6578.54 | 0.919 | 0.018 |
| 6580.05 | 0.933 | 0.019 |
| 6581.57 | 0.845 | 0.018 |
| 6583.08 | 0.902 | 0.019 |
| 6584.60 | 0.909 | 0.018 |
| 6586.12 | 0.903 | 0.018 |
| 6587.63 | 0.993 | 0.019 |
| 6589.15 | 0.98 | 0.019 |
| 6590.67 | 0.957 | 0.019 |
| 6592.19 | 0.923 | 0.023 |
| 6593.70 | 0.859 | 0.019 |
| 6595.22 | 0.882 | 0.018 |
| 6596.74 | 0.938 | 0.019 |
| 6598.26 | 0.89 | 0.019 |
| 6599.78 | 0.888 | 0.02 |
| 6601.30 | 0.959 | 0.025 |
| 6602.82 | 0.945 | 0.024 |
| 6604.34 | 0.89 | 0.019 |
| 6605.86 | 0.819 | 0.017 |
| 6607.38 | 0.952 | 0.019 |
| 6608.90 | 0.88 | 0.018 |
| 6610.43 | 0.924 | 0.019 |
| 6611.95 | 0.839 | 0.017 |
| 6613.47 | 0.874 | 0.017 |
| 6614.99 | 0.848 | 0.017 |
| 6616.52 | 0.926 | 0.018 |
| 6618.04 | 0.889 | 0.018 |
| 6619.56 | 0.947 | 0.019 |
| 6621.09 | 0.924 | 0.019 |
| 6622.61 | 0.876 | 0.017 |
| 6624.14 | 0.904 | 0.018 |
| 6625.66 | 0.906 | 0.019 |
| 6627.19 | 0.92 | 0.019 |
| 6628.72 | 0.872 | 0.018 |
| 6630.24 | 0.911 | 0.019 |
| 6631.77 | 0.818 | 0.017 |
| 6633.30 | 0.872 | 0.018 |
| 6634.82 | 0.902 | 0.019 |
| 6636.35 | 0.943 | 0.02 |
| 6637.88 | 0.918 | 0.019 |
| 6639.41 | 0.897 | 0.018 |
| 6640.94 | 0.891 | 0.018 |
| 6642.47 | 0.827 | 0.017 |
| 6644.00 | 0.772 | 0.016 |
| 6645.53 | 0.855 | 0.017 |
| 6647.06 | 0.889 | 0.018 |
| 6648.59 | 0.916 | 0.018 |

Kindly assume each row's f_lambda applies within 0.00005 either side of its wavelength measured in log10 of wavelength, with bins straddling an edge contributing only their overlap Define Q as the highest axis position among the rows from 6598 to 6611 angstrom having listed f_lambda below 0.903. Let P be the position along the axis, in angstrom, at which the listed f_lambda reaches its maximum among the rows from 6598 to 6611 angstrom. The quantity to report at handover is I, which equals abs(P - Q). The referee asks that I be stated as 7.6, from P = 6601.30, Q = 6608.90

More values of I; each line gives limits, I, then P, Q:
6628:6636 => 4.6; 6630.24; 6634.82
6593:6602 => 1.5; 6601.30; 6599.78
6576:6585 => 3.0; 6580.05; 6583.08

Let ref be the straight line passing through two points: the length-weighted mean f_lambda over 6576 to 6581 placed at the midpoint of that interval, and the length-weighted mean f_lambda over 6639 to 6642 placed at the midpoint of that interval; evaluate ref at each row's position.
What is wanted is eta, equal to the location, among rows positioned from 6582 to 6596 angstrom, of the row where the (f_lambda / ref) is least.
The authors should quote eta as 6593.70 angstrom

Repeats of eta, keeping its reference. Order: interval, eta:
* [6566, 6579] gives 6572.48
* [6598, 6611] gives 6605.86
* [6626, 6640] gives 6631.77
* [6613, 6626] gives 6614.99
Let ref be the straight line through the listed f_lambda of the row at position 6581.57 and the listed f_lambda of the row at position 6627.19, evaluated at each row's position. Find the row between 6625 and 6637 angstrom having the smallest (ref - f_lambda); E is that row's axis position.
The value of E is 6636.35 angstrom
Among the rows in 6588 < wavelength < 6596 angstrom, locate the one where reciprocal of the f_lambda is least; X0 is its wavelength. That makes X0 6589.15 angstrom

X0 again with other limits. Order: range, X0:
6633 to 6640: 6636.35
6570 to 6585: 6580.05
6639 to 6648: 6639.41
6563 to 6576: 6566.43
